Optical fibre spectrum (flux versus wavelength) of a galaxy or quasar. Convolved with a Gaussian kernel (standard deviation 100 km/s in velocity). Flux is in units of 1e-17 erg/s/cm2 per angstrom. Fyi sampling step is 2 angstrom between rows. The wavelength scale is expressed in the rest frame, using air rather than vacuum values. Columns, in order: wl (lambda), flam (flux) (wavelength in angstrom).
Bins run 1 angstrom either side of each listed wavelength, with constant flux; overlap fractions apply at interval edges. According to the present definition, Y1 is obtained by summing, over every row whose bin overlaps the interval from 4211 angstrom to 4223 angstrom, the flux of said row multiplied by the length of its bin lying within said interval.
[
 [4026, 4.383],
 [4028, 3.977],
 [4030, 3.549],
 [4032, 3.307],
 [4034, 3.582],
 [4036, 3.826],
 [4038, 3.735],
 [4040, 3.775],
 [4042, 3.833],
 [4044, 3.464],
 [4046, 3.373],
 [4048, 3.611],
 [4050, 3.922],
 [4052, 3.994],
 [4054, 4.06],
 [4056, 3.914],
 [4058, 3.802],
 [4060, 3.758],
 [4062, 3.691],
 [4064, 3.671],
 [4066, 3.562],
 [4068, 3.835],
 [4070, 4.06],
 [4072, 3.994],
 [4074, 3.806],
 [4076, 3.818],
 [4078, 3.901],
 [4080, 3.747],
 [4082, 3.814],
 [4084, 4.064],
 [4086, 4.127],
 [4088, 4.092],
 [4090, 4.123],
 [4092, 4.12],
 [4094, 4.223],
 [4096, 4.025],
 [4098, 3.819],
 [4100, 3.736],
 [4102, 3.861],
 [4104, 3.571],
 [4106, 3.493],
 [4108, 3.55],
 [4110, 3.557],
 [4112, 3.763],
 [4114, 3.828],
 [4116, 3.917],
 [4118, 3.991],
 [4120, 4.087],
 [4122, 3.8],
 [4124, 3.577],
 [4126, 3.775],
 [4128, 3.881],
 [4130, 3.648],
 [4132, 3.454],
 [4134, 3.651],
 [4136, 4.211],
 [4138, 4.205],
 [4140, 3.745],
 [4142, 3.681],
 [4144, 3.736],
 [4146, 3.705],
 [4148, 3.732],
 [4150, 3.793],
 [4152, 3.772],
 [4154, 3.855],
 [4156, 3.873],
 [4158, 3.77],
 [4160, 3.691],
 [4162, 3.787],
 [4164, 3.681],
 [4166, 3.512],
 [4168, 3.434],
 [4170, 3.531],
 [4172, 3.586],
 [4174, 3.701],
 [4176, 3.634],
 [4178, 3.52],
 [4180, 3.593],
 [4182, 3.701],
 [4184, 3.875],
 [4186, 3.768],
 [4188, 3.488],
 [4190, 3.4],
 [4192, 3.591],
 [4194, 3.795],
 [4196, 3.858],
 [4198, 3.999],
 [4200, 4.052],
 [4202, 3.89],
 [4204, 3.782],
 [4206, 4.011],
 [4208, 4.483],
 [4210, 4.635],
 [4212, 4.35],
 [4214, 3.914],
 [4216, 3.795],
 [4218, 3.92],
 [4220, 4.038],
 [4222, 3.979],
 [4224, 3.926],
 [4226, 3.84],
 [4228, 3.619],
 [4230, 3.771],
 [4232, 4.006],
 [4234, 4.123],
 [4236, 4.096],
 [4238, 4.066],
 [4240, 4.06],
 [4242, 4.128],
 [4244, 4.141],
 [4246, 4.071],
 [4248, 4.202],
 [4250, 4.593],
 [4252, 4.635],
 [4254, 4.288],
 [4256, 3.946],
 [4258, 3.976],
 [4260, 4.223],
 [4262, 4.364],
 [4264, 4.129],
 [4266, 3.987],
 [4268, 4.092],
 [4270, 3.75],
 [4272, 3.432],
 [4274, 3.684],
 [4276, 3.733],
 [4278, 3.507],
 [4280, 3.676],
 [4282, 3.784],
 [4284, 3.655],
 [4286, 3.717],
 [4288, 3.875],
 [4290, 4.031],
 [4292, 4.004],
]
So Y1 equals 48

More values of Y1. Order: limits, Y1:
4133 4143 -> 39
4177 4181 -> 14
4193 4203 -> 39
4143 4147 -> 15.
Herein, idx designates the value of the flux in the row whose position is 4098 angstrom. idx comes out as 3.819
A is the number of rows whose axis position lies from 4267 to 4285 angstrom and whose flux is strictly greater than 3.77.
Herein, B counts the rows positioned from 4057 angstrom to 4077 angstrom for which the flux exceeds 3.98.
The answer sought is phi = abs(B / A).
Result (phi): 1.0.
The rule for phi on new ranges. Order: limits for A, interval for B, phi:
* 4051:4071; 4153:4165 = 0.0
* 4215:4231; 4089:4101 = 0.6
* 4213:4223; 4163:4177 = 0.0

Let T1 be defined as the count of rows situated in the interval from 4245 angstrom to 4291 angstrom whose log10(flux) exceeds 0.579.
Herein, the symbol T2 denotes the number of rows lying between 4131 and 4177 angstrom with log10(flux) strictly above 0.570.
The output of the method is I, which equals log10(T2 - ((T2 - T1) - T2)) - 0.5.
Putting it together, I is 0.90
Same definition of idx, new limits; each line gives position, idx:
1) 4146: 3.705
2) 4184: 3.875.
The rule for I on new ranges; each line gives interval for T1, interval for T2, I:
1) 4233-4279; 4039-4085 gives 1.04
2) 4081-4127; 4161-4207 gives 0.90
